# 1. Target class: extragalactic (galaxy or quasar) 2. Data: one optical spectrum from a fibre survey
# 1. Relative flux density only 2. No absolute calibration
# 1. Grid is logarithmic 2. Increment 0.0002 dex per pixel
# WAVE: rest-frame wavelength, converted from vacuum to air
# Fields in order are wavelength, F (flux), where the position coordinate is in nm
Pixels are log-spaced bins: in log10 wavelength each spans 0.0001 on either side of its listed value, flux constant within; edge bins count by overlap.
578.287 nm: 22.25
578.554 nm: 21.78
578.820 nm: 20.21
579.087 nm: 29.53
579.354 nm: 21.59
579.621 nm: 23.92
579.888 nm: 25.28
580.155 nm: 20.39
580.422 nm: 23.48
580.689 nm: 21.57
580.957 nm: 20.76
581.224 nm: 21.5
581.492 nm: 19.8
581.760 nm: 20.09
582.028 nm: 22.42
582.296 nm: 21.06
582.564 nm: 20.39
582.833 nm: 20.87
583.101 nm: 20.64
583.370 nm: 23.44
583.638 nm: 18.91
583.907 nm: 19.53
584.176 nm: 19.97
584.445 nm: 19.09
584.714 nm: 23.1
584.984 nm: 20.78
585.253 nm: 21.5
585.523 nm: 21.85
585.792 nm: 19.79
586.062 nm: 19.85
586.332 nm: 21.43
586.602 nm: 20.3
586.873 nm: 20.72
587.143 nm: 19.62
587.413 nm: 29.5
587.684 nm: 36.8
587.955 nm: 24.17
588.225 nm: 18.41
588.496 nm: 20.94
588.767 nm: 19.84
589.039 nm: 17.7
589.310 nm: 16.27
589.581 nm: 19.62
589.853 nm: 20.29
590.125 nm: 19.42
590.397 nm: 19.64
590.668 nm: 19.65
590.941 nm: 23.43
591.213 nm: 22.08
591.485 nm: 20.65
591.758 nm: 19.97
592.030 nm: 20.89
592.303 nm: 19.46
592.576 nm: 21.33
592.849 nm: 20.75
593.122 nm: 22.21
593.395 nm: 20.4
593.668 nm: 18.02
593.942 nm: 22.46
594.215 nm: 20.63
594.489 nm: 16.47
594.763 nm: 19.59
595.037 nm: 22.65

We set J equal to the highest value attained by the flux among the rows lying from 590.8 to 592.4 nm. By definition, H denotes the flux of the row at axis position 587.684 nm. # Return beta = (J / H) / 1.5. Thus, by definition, 0.4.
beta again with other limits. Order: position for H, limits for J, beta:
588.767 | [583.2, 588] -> 1.2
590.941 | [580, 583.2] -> 0.7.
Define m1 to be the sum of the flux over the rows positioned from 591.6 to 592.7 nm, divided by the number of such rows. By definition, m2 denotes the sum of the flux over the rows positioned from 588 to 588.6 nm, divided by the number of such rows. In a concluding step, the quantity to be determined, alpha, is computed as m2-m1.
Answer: -0.7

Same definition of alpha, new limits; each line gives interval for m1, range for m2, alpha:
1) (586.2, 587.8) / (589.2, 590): -6.0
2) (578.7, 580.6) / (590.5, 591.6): -2.0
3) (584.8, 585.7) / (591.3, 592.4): -1.1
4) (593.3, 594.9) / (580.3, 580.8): 2.9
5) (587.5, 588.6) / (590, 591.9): -4.4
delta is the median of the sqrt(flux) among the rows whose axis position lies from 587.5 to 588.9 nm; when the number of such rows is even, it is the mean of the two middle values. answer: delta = 4.58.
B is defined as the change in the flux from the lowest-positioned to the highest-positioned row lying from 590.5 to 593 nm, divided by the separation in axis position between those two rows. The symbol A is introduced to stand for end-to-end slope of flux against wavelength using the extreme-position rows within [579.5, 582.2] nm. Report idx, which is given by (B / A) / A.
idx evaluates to 1.3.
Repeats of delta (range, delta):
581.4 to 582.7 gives 4.52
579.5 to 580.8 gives 4.85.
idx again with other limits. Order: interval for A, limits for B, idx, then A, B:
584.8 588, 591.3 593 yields 0.1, 1.1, 0.07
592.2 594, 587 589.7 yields 0.0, 1.8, 0.00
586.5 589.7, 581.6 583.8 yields -12.1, -0.2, -0.63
